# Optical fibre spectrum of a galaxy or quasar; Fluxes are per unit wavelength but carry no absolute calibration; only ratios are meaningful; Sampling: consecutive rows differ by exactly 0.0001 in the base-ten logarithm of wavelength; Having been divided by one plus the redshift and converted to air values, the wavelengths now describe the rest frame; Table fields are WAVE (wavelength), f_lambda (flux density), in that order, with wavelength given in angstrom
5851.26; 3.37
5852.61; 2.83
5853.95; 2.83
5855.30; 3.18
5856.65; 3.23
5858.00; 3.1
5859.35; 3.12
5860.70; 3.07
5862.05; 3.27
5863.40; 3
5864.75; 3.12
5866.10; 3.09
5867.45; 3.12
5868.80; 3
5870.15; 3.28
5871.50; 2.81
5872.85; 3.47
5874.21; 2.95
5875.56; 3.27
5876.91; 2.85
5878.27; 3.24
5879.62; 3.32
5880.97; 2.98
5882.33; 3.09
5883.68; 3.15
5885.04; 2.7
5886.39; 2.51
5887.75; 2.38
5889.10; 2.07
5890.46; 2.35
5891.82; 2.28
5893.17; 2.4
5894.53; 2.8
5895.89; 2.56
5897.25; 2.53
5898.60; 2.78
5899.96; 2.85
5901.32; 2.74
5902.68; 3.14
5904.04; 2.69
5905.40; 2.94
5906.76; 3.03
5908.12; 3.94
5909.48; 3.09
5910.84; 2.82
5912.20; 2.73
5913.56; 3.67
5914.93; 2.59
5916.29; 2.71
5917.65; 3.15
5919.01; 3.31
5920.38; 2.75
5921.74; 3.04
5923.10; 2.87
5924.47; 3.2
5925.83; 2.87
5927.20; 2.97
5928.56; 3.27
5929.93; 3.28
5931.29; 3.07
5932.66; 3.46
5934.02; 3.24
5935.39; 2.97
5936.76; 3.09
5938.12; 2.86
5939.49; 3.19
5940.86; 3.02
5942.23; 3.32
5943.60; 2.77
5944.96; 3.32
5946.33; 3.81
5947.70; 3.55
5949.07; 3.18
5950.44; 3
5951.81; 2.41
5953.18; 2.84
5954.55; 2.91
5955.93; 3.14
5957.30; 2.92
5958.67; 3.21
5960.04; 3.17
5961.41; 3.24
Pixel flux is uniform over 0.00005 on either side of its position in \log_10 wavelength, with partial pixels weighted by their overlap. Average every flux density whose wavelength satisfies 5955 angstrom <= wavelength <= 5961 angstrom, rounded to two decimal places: 3.11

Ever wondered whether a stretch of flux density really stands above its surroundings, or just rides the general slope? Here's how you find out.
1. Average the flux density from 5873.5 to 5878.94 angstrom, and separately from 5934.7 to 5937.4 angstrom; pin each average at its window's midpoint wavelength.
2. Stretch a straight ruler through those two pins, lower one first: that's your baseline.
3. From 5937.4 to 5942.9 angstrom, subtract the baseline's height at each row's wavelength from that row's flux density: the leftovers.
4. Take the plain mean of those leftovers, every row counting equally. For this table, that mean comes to 0.1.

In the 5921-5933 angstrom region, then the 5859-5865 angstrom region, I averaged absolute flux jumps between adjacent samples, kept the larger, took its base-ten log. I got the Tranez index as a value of -0.64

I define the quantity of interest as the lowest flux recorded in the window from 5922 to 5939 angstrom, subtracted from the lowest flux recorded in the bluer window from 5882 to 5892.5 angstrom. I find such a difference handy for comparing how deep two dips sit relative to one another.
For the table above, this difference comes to -0.79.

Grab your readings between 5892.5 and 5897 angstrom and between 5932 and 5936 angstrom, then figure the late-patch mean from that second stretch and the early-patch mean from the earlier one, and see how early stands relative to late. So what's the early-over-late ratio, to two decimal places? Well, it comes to 0.80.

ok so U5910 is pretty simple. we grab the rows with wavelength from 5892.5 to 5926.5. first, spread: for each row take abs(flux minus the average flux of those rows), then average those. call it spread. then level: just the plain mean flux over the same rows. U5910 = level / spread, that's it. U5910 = 11.3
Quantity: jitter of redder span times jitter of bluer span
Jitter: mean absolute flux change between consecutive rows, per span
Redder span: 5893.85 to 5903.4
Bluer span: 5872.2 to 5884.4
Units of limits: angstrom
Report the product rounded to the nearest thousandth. 0.051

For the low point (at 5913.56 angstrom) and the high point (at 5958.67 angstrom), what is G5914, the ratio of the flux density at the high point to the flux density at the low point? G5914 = 0.87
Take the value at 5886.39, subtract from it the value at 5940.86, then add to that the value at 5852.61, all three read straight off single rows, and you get 2.3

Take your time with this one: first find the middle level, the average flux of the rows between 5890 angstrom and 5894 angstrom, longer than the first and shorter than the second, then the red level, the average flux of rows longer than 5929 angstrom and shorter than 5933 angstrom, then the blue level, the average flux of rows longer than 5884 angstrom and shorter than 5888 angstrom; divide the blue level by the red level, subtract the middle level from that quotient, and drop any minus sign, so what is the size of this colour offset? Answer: 1.6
